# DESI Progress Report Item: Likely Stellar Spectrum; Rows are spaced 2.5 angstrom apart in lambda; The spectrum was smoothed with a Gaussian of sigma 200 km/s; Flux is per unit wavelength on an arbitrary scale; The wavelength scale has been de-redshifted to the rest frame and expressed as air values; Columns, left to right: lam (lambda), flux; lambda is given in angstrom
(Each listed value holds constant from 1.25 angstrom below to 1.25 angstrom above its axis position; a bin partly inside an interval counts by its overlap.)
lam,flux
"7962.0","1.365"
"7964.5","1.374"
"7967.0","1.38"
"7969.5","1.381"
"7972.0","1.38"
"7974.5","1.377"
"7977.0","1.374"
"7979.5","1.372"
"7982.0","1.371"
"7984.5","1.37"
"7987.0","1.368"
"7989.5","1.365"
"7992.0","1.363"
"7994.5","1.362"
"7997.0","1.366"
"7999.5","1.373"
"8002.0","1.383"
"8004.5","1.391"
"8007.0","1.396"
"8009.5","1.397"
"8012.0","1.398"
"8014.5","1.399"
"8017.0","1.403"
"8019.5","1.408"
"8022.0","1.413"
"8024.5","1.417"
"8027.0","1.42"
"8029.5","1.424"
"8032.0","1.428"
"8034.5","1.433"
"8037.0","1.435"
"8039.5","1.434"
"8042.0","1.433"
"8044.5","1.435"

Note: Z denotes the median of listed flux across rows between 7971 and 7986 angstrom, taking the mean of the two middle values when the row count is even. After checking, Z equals 1.37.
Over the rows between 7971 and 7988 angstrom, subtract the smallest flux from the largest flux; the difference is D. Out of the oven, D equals 0.0120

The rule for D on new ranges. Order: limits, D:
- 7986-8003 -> 0.0210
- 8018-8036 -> 0.0250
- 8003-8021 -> 0.0170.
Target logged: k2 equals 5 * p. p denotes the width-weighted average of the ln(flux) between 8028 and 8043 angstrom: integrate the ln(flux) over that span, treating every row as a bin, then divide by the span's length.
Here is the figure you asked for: 1.79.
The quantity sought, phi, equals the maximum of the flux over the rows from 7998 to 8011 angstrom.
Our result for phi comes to 1.397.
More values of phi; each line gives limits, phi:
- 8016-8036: 1.433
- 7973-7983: 1.377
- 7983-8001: 1.373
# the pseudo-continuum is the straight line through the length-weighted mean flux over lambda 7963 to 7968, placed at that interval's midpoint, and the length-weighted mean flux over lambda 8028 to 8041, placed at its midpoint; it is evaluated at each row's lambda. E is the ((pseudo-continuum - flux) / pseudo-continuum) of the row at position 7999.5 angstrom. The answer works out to 0.021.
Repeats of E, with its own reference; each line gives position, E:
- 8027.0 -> 0.003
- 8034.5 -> -0.002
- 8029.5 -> 0.002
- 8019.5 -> 0.008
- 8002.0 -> 0.016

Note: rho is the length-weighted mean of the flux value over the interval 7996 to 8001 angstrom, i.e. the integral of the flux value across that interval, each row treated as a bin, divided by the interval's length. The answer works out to 1.37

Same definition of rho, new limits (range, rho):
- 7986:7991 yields 1.37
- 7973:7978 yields 1.38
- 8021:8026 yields 1.42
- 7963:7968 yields 1.38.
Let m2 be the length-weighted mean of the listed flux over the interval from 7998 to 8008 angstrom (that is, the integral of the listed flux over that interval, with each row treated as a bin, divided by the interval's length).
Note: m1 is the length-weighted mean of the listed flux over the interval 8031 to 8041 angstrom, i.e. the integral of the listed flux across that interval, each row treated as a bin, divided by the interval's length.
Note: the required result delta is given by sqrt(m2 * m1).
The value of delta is 1.41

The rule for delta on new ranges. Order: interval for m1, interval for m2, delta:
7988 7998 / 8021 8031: 1.39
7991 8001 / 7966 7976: 1.37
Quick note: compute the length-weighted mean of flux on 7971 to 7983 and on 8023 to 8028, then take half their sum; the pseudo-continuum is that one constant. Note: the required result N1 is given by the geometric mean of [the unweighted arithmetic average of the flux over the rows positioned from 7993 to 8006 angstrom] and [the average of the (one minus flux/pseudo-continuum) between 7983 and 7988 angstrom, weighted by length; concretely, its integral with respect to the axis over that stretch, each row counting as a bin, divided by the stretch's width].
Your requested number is 0.164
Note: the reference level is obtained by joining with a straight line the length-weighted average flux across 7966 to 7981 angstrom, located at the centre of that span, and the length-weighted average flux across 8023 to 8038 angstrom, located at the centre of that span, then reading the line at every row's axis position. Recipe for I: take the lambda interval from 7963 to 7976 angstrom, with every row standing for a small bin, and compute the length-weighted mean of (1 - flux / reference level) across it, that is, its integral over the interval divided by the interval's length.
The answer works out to -0.003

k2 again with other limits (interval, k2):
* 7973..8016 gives 1.60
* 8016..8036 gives 1.75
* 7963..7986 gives 1.59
